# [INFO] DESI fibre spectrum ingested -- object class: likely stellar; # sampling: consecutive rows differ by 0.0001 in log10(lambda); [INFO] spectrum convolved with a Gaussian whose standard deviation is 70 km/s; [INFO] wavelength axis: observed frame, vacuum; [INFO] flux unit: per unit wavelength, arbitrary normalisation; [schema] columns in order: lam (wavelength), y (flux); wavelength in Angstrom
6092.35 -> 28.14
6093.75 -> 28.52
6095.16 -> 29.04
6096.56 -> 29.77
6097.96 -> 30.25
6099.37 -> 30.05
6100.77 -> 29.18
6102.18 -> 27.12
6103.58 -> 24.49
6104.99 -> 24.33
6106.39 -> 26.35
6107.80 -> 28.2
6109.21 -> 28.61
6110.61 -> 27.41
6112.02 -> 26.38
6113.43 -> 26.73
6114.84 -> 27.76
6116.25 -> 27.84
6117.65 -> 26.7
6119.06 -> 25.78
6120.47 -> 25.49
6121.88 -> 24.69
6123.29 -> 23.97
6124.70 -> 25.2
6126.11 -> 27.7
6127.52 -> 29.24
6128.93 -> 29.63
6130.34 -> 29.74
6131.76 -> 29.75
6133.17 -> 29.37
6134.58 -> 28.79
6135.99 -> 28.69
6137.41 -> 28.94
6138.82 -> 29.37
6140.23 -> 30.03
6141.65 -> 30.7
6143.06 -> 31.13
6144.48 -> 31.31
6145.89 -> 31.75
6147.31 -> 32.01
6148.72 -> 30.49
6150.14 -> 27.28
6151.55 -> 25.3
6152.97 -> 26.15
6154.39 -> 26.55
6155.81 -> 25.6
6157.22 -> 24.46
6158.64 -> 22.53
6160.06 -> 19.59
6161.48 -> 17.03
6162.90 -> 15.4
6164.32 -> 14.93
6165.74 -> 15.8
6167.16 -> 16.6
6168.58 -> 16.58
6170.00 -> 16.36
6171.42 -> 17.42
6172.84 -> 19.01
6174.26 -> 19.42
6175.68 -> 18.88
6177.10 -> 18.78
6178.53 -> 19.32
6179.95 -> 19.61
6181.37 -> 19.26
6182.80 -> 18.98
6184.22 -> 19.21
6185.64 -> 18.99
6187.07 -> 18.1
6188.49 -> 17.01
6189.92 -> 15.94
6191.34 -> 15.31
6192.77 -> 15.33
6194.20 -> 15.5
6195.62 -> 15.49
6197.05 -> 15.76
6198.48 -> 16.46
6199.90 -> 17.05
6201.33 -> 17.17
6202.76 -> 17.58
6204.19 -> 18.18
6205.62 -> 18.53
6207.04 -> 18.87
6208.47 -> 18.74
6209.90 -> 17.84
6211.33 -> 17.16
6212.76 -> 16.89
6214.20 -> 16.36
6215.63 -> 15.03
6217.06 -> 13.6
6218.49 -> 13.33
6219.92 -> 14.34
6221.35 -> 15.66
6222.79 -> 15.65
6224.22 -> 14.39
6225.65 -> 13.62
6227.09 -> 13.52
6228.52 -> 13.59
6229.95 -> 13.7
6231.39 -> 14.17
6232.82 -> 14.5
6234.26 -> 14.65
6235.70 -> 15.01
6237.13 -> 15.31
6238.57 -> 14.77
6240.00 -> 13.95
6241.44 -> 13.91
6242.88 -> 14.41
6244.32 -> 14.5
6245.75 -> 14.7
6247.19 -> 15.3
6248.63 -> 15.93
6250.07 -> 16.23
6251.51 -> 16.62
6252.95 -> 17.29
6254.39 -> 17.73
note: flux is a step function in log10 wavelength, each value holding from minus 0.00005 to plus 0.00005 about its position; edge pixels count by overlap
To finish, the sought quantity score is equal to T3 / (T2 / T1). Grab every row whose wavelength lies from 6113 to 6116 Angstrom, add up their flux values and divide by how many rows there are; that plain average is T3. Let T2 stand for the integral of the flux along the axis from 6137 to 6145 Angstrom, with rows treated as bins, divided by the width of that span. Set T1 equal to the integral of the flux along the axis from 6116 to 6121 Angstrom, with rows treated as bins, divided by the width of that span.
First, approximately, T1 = 26.4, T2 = 30.3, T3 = 27.2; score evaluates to 24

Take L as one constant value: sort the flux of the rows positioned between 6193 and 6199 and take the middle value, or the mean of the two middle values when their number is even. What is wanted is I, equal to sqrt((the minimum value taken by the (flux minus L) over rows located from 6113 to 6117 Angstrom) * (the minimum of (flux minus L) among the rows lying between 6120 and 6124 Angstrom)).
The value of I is 10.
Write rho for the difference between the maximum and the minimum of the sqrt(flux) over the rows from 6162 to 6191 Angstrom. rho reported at 0.56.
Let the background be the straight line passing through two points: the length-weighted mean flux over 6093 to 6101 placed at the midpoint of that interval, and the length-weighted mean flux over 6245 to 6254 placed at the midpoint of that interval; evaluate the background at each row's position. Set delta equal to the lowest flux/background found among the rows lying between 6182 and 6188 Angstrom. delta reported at 0.84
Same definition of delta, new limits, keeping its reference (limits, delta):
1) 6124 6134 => 0.93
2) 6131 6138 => 1.10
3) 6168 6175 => 0.71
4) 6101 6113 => 0.85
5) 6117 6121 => 0.93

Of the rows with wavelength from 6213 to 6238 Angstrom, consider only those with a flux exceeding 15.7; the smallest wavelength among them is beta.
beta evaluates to 6214.20 Angstrom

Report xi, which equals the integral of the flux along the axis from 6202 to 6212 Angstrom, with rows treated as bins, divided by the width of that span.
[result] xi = 18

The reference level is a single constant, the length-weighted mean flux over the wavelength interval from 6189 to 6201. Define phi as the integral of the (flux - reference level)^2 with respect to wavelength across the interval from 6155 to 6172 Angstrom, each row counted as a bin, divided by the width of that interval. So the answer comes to 20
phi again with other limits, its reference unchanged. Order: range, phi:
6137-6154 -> 189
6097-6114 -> 137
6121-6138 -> 149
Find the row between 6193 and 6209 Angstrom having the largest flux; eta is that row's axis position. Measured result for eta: 6207.04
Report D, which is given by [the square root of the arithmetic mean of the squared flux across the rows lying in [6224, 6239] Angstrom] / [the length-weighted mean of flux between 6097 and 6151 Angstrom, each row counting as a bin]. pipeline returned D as 0.51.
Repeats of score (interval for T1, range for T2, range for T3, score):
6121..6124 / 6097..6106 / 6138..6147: 27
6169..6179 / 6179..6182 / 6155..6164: 20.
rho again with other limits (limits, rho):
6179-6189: 0.30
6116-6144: 0.68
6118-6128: 0.51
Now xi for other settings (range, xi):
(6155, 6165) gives 20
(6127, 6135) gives 29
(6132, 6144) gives 30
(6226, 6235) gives 14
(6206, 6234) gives 15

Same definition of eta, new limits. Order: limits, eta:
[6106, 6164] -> 6147.31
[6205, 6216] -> 6207.04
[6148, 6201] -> 6148.72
